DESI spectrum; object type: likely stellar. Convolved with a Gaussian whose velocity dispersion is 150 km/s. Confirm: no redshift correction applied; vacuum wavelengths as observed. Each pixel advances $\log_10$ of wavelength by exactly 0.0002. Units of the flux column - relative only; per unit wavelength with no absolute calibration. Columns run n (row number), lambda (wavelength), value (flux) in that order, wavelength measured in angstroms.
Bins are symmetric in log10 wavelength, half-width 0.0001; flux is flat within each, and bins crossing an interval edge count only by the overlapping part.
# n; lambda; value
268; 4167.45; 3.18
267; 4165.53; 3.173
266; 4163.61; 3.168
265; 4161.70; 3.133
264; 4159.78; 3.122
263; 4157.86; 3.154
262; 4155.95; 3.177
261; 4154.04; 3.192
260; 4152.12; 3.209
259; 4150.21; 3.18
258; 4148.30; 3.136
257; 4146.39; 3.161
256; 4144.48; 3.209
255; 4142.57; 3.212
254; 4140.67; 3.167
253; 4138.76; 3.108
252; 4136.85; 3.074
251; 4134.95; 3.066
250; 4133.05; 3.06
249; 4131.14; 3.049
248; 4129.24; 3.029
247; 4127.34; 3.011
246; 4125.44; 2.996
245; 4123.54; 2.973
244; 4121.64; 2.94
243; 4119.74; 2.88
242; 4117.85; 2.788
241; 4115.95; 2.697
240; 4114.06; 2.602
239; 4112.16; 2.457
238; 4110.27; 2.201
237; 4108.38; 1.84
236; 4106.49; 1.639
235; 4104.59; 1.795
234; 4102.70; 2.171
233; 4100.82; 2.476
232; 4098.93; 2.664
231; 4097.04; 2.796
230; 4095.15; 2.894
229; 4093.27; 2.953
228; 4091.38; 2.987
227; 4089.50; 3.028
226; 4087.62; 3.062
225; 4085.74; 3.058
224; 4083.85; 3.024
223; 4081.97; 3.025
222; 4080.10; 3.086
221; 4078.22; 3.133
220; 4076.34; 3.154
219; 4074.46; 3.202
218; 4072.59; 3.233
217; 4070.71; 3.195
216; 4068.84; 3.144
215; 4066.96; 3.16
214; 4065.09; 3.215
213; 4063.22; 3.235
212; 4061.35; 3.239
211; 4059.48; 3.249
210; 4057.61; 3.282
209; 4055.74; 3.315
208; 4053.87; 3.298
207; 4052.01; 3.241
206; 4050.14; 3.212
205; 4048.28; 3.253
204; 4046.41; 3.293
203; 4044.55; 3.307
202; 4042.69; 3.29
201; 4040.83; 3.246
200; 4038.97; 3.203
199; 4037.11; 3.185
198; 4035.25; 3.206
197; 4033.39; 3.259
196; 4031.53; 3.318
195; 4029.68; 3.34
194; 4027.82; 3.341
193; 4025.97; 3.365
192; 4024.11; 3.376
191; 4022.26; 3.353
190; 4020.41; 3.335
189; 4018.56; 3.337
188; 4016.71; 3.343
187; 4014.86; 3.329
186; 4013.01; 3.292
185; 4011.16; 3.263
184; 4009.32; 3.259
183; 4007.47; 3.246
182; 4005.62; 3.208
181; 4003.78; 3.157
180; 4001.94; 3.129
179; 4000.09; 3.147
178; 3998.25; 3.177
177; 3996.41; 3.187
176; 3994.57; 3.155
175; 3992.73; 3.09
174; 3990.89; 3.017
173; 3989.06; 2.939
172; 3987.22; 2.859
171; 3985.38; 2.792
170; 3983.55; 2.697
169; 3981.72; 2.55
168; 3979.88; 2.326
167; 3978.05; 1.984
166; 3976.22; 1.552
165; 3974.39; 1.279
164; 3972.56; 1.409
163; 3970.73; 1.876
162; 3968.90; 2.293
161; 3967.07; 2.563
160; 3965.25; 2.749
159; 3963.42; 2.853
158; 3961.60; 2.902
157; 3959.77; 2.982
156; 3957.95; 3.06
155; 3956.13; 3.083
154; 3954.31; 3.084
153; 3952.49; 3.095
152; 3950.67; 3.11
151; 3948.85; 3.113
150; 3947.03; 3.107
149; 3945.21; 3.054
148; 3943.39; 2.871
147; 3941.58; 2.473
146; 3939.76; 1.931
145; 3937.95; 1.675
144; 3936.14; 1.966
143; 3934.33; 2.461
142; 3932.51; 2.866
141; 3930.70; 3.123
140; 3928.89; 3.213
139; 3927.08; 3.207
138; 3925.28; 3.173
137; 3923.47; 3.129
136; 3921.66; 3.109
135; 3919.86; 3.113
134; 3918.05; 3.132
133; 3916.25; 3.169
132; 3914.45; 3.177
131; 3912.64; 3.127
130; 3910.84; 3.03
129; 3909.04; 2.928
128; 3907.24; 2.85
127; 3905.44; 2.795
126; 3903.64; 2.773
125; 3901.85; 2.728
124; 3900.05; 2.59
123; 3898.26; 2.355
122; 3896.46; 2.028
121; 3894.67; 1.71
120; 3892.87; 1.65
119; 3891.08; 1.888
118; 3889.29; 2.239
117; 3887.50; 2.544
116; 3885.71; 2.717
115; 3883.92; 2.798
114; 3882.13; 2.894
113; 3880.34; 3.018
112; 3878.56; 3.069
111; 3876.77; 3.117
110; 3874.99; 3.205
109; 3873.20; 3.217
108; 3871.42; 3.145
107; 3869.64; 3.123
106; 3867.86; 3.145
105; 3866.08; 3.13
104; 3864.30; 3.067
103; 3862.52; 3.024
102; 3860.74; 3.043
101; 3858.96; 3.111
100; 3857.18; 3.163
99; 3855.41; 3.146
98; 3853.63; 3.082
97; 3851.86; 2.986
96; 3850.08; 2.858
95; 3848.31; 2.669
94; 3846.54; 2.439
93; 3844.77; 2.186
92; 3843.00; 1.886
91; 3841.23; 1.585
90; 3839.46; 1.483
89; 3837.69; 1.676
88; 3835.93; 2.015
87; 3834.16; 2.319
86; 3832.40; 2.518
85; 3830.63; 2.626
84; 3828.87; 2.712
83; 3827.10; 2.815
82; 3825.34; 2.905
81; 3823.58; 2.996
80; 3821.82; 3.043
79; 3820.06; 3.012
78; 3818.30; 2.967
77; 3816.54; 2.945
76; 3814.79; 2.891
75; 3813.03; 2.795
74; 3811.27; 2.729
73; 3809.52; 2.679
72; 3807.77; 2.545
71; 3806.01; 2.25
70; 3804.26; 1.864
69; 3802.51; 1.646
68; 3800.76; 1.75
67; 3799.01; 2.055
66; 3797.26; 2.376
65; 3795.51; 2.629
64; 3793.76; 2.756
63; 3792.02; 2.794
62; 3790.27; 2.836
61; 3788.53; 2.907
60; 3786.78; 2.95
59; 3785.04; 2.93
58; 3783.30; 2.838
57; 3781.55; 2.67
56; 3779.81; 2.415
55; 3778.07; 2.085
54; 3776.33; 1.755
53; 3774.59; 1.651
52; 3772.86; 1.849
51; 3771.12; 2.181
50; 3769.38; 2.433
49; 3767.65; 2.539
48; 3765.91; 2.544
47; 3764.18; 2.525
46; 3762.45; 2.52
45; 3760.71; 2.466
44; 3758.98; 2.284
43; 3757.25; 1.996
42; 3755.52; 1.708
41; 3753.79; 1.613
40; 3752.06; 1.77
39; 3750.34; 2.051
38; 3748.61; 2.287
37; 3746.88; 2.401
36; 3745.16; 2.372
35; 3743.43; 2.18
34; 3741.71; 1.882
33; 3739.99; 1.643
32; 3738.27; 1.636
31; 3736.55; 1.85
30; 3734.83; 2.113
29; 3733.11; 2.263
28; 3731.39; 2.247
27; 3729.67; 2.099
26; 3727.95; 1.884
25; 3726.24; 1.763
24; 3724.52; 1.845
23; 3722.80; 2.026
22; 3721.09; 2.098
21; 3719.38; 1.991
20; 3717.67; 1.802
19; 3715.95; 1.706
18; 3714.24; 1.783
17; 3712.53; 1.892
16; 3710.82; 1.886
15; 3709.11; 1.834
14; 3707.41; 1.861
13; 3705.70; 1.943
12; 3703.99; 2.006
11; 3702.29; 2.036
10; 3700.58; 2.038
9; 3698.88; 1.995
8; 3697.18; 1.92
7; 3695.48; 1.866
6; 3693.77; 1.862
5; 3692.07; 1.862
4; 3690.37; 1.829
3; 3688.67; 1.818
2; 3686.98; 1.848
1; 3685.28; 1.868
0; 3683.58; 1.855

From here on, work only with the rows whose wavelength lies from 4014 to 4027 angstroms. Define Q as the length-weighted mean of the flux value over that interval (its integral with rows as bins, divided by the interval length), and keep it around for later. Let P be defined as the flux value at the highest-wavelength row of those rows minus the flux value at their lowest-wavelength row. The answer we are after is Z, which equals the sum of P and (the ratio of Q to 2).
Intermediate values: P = 0.04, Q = 3.35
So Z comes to 1.71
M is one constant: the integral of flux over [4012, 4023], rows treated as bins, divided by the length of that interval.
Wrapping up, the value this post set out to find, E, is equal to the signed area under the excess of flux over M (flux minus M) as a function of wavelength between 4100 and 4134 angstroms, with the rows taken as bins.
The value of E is -25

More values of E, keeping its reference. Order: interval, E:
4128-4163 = -7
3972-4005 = -22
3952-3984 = -28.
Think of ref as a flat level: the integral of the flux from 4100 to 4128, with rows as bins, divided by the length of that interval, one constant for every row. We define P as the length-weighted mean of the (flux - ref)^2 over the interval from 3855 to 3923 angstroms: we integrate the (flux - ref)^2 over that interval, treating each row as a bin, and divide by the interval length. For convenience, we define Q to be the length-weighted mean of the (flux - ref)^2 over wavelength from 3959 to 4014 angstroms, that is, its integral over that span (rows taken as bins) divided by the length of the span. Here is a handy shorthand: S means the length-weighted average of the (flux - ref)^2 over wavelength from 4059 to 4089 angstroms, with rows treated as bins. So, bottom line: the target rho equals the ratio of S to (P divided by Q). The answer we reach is 0.55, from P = 0.30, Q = 0.38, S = 0.43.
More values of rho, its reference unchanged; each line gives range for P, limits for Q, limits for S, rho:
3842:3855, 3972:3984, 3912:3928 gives 1.26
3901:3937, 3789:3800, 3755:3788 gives 0.05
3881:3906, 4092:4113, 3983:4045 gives 0.61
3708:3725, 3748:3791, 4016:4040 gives 0.36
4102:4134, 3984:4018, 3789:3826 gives 0.36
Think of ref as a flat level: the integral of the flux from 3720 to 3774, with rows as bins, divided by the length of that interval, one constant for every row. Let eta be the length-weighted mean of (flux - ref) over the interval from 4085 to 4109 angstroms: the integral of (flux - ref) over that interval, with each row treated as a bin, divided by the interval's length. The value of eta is 0.5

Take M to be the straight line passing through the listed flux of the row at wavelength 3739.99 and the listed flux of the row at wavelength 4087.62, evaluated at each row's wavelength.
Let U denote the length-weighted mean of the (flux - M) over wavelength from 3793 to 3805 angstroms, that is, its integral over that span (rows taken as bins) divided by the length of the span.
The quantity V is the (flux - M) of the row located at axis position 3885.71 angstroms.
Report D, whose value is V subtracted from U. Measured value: -0.21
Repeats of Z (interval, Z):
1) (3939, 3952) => 2.59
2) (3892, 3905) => 2.26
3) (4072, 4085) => 1.35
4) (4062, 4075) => 1.57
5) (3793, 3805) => 0.18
